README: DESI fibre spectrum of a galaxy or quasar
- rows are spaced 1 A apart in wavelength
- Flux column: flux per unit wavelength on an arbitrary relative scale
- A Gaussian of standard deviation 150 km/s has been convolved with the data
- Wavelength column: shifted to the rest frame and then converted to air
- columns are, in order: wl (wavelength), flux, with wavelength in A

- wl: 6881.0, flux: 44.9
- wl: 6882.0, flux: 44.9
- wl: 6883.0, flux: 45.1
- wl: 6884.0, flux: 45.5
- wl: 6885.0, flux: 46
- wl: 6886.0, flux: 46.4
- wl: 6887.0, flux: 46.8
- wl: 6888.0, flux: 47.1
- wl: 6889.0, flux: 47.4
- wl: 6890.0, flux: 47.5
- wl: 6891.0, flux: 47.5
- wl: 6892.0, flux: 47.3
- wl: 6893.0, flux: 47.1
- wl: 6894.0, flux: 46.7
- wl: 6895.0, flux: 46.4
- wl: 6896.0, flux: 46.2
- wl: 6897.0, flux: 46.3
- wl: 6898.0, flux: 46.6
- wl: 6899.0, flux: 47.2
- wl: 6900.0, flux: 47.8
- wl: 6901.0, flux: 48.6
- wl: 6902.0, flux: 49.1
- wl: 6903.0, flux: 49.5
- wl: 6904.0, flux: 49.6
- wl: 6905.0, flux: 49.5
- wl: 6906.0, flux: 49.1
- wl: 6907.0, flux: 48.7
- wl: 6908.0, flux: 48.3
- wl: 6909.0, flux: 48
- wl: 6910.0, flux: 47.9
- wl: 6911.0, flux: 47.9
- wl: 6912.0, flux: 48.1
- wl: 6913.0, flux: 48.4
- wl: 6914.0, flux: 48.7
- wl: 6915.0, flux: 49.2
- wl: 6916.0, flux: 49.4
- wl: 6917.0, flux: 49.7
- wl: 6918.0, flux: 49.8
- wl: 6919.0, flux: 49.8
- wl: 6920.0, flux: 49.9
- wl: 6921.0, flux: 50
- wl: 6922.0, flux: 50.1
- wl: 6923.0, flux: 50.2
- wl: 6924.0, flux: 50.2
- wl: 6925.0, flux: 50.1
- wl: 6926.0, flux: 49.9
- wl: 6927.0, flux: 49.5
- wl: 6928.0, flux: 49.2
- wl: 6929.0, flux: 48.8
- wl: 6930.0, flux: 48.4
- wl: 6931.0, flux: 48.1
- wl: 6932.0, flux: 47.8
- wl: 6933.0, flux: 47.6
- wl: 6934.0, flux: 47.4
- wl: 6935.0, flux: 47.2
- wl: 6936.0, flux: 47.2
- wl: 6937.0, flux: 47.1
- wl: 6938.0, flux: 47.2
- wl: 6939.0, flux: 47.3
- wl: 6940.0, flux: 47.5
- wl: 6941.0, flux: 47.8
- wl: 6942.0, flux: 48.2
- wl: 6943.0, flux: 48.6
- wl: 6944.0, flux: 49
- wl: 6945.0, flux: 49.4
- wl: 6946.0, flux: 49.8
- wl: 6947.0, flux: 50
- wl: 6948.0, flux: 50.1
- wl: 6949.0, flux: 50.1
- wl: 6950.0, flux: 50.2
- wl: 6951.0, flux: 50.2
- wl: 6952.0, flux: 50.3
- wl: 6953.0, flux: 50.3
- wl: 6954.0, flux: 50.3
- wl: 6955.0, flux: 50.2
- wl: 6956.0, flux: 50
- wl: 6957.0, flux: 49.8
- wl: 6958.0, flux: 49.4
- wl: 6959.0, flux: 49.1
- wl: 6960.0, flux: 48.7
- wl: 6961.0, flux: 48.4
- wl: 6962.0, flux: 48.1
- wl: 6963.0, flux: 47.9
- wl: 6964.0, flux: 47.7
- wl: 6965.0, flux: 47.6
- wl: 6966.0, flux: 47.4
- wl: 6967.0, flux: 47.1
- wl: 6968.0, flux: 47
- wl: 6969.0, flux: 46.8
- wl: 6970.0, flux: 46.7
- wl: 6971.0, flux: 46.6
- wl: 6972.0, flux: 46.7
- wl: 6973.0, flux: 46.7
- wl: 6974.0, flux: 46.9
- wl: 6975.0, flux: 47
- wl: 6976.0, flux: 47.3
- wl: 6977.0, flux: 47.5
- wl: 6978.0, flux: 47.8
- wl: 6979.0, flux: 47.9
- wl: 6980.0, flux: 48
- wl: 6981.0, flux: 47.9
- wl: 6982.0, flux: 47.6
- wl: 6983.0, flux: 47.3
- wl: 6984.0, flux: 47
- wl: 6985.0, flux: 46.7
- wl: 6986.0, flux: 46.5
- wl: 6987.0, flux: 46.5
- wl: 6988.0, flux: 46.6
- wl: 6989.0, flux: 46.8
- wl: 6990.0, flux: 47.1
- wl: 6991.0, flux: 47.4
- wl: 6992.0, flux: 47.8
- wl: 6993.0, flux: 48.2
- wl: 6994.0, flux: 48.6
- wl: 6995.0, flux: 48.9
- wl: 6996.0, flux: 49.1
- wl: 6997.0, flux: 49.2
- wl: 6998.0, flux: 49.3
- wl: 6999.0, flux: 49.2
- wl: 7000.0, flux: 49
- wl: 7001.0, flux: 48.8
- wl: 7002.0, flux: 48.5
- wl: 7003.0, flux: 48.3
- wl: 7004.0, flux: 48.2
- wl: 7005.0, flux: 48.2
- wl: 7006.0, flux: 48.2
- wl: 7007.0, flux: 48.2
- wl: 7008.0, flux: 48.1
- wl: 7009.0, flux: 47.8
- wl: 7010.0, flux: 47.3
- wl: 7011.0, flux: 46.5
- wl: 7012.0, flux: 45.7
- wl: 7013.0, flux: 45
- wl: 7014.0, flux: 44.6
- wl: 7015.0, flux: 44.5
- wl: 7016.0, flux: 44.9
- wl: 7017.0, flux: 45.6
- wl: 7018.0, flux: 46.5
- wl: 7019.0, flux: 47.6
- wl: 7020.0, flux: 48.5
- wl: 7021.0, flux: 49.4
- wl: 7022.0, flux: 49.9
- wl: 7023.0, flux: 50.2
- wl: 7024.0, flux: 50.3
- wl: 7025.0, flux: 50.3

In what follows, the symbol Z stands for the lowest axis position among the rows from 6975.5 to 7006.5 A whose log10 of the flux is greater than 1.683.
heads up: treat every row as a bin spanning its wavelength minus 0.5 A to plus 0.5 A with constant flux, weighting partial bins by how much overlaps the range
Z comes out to 6993.0 A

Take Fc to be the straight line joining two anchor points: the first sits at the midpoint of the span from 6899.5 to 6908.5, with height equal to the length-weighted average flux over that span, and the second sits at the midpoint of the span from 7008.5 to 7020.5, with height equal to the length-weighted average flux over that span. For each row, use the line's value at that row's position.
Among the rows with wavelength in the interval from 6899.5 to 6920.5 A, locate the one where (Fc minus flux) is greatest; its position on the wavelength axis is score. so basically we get 6900.0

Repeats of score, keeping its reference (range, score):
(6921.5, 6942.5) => 6937.0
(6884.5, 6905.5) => 6885.0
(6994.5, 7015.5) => 7015.0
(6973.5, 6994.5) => 6986.0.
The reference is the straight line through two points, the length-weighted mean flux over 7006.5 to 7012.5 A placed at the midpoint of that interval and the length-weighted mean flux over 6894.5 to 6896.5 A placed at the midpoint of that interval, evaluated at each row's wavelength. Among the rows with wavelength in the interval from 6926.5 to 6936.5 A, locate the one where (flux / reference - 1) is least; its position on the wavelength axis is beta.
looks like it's 6936.0 A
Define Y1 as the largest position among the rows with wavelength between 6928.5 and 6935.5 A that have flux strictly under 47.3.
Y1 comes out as 6935.0 A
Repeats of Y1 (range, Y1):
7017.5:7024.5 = 7018.0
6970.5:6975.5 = 6975.0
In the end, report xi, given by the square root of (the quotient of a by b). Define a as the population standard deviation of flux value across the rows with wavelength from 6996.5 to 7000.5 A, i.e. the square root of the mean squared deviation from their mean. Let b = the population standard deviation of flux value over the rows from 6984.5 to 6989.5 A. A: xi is 1.0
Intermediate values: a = 0.11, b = 0.12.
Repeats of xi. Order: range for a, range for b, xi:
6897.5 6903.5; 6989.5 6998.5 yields 1.2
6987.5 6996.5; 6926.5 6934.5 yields 1.1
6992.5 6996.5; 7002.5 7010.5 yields 1.0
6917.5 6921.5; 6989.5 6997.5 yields 0.3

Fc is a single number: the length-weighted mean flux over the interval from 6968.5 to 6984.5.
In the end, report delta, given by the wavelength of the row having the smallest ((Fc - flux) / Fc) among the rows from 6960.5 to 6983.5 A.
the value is 6961.0 A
